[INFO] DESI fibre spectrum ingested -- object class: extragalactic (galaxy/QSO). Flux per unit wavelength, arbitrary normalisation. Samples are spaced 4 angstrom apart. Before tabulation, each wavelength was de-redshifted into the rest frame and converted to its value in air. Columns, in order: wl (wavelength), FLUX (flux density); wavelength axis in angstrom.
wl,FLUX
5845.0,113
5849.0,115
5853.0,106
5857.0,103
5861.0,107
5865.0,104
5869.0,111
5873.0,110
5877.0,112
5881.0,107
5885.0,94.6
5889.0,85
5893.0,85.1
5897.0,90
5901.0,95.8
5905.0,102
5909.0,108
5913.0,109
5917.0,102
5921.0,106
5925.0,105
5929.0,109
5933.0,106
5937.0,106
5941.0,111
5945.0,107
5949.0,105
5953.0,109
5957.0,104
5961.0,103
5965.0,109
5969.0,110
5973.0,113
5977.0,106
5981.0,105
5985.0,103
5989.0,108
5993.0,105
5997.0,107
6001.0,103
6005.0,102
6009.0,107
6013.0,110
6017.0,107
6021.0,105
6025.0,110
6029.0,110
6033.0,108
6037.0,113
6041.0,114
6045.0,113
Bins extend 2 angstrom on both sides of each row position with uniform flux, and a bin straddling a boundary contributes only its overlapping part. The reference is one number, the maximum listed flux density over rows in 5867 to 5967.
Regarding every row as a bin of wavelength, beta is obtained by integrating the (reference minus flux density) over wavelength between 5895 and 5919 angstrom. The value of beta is 261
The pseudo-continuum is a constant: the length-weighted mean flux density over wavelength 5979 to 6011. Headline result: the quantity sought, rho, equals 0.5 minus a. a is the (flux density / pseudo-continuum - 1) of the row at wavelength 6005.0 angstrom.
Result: 0.529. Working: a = -0.029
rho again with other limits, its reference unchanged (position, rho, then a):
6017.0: 0.481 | 0.019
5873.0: 0.452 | 0.048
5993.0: 0.500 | 0.000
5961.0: 0.519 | -0.019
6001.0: 0.519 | -0.019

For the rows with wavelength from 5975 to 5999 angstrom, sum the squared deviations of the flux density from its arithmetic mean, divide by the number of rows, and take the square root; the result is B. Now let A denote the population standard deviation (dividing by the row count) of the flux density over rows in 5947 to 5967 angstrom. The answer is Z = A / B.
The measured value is 1.6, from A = 2.5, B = 1.6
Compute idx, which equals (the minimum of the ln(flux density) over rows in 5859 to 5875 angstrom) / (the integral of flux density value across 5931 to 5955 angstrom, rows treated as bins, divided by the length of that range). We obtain 0.0433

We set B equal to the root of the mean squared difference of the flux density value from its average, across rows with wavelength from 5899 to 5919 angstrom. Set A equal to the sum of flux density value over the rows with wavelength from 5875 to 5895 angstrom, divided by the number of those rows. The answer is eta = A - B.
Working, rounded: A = 97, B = 4.8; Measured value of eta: 92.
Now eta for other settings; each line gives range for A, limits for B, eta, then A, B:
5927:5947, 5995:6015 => 105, 108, 2.9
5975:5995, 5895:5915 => 98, 105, 7.2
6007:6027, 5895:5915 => 101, 108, 7.2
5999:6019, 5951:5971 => 103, 106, 2.9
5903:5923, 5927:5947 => 103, 105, 1.9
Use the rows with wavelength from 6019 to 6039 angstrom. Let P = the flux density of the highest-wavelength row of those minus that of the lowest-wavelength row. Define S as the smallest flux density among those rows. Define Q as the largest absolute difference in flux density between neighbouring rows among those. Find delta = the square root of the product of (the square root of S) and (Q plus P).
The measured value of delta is 11.5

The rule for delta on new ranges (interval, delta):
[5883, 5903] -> 10.0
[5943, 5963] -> 3.2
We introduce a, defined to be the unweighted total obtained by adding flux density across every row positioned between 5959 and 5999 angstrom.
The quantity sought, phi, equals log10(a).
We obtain 3.0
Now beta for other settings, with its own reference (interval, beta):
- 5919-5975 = 260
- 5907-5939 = 180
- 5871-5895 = 313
